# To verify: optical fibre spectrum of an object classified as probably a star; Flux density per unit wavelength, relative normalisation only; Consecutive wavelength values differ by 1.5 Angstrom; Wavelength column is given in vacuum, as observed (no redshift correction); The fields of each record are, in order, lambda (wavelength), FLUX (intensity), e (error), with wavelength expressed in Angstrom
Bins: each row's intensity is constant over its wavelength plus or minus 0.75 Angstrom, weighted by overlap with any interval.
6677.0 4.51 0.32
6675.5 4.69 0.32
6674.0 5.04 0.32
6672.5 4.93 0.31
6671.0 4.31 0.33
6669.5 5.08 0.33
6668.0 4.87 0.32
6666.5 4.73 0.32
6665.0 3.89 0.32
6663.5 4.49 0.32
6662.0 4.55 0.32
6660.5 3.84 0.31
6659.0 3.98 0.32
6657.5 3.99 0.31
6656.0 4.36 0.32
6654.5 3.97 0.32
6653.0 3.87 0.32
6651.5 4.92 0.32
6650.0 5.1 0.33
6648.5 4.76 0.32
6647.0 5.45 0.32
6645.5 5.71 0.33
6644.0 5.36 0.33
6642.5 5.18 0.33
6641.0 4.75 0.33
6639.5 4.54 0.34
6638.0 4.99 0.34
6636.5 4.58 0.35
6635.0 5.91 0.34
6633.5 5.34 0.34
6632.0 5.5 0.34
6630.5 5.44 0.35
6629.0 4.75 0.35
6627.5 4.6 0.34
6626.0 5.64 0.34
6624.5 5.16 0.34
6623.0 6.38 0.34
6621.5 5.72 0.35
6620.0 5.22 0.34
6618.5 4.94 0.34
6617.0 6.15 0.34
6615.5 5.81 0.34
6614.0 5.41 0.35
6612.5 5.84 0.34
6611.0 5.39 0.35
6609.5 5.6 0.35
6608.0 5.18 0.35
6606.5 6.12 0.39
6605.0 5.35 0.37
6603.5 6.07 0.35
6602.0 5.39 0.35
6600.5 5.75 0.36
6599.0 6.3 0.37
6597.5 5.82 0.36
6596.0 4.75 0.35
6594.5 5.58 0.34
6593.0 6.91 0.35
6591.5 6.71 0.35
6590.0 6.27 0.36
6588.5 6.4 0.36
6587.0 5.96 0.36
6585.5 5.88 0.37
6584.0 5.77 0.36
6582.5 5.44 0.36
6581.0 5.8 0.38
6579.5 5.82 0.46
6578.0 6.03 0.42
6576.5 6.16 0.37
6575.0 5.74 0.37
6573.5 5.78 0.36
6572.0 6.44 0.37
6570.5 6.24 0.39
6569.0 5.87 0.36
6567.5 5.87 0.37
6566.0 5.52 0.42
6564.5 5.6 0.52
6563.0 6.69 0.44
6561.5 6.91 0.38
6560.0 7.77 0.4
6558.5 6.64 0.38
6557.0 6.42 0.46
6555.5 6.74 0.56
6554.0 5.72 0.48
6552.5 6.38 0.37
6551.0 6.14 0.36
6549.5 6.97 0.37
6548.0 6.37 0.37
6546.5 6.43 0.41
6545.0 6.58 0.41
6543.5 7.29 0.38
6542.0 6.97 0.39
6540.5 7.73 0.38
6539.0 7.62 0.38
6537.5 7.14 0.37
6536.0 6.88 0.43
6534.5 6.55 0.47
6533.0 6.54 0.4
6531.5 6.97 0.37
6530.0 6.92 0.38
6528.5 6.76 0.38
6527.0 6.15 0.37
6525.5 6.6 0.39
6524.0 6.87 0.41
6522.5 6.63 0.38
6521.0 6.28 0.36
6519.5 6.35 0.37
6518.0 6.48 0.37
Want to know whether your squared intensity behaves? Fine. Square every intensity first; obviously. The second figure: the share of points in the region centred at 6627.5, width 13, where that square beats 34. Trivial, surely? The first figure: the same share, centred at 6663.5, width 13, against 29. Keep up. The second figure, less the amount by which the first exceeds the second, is 0.2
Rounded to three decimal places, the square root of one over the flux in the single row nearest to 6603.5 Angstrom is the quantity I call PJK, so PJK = 0.406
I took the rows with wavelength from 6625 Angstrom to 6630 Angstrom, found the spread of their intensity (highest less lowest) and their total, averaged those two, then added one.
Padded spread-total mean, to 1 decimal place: 9.0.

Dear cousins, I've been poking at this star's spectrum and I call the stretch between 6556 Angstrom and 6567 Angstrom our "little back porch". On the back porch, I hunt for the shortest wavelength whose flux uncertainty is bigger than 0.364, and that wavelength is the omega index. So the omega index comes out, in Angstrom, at 6557.0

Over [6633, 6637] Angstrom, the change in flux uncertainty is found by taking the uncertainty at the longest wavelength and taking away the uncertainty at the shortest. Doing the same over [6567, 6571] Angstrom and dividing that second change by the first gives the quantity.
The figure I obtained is 2.0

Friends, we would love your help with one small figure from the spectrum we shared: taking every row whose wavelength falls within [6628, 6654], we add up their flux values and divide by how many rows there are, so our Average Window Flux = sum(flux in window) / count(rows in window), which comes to 5.1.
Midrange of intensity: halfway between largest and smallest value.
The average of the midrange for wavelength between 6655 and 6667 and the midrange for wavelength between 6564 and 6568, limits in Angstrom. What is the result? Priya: 5.0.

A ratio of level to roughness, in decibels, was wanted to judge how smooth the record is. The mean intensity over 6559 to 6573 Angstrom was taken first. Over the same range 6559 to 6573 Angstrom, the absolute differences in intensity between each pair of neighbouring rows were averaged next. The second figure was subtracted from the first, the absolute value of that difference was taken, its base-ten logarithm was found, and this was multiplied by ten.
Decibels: 7.73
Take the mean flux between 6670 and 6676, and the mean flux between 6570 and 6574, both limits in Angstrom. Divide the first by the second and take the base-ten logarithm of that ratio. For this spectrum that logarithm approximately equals -0.11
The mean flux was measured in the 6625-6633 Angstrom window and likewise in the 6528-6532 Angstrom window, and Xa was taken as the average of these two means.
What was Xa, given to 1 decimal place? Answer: 6.0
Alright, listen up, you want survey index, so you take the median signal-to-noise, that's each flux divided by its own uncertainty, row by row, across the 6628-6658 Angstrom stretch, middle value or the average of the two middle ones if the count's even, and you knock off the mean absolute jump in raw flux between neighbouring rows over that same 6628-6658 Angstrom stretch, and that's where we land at 14.7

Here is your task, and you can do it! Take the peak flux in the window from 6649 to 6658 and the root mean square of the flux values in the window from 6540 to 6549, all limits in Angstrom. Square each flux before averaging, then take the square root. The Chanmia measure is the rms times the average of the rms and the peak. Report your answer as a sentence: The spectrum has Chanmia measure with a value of 41.5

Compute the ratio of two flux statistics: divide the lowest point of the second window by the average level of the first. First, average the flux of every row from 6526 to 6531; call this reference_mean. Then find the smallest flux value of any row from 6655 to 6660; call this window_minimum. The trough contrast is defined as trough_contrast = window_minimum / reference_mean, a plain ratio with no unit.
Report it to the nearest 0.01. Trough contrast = 0.60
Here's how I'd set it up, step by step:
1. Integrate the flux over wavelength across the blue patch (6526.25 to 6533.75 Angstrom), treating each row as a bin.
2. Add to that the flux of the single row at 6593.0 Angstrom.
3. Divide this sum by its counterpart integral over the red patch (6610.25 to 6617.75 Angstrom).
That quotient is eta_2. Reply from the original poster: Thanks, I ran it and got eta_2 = 1.33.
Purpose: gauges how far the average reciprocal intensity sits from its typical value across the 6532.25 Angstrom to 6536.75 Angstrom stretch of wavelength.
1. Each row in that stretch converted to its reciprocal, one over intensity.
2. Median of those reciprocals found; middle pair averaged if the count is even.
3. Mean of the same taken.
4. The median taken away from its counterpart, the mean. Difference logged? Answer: -0.0024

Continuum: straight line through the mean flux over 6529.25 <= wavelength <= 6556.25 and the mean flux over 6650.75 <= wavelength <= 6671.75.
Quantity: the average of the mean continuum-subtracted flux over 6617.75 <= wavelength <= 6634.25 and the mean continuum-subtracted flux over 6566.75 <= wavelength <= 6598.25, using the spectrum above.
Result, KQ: 0.14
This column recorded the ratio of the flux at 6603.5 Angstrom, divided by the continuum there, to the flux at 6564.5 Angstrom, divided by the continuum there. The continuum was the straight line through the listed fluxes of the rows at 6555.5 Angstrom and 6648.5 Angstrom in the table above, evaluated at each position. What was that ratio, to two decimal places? 1.24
